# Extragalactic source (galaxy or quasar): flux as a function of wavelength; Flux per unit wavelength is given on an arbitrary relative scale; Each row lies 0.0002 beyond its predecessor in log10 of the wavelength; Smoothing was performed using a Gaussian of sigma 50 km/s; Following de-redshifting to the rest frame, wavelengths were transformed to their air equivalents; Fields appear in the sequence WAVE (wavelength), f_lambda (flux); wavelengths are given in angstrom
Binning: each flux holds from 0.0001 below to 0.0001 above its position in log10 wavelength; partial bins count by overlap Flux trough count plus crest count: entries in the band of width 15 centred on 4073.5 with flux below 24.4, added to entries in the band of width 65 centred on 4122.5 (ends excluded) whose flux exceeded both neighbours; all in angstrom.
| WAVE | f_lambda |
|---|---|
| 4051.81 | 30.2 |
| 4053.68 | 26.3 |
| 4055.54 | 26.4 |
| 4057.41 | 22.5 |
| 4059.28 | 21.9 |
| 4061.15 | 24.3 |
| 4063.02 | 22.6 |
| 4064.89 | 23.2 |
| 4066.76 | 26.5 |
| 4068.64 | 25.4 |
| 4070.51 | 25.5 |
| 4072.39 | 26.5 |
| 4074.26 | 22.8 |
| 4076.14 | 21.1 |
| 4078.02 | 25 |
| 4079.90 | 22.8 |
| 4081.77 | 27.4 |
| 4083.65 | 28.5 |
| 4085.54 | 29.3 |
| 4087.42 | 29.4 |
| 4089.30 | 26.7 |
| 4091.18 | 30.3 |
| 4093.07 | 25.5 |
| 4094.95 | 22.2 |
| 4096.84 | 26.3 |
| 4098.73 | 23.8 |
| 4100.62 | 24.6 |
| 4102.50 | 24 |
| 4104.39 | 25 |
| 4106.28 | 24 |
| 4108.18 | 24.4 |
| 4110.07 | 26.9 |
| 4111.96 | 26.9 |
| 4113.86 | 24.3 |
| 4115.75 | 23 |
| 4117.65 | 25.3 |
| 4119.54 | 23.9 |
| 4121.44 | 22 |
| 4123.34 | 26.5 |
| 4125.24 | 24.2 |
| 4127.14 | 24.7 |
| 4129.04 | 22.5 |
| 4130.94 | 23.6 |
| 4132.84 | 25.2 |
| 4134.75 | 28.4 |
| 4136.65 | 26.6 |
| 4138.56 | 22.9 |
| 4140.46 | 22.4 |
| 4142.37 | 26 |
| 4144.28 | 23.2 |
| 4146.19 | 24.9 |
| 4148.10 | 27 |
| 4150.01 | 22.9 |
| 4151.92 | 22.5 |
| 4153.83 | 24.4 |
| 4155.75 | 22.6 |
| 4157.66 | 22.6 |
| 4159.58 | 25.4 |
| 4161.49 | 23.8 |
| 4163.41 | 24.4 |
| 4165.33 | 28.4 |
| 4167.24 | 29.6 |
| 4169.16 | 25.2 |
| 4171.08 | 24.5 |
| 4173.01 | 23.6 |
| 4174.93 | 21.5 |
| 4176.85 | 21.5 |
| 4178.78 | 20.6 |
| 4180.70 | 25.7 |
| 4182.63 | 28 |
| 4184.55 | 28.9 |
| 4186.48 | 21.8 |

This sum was 12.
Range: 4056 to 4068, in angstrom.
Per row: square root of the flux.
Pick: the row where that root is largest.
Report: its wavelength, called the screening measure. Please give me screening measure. 4066.76 angstrom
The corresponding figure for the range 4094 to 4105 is 4096.84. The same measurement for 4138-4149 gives 4148.10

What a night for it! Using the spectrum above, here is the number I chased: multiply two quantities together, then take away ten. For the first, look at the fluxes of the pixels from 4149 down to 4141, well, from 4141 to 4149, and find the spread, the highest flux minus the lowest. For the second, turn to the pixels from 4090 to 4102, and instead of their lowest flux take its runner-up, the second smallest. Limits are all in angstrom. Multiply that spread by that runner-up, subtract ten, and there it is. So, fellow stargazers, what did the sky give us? 80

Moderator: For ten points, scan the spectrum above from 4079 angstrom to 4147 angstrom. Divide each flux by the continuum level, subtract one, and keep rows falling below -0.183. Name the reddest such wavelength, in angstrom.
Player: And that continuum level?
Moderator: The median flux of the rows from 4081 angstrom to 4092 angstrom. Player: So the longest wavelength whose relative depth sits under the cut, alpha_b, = 4144.28 angstrom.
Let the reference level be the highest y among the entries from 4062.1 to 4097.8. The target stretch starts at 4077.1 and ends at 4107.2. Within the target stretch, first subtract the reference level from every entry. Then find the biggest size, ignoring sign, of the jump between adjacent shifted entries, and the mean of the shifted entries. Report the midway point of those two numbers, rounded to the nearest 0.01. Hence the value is 0.21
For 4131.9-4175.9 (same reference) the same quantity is -0.60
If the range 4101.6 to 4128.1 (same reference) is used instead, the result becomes -0.57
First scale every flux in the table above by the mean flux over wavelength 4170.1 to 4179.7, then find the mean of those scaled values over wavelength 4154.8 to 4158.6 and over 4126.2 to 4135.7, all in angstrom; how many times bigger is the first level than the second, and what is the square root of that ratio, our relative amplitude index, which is 0.95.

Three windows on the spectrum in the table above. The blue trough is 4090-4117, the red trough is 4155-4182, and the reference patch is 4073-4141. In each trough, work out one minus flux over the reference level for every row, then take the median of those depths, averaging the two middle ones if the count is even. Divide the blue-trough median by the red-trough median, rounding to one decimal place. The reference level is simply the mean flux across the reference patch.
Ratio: 0.6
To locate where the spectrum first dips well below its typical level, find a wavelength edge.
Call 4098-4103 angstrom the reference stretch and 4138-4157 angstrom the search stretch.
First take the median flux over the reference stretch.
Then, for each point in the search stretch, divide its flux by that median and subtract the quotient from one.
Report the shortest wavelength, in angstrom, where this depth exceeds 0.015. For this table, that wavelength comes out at 4138.56 angstrom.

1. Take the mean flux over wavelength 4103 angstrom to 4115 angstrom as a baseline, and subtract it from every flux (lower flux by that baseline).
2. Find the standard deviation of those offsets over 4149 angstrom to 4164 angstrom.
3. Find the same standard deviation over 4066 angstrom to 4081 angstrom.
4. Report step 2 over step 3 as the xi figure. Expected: 0.5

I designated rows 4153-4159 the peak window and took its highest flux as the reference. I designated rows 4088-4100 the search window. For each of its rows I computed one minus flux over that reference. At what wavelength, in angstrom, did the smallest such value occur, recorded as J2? 4091.18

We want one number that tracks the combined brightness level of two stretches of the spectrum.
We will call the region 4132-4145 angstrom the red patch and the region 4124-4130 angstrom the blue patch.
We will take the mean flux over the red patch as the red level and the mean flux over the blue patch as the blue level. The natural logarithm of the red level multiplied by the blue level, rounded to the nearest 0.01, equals 6.39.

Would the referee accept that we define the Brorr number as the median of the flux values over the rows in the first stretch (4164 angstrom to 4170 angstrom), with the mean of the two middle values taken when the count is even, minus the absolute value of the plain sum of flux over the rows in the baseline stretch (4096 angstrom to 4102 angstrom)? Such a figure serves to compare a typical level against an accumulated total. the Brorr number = -46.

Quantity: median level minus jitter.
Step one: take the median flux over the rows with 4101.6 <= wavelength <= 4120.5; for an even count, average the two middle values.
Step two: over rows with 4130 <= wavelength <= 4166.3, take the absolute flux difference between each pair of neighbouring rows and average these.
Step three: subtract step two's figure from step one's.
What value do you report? 22.2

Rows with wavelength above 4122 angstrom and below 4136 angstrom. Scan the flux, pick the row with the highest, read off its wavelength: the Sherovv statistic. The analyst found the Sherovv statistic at 4134.75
